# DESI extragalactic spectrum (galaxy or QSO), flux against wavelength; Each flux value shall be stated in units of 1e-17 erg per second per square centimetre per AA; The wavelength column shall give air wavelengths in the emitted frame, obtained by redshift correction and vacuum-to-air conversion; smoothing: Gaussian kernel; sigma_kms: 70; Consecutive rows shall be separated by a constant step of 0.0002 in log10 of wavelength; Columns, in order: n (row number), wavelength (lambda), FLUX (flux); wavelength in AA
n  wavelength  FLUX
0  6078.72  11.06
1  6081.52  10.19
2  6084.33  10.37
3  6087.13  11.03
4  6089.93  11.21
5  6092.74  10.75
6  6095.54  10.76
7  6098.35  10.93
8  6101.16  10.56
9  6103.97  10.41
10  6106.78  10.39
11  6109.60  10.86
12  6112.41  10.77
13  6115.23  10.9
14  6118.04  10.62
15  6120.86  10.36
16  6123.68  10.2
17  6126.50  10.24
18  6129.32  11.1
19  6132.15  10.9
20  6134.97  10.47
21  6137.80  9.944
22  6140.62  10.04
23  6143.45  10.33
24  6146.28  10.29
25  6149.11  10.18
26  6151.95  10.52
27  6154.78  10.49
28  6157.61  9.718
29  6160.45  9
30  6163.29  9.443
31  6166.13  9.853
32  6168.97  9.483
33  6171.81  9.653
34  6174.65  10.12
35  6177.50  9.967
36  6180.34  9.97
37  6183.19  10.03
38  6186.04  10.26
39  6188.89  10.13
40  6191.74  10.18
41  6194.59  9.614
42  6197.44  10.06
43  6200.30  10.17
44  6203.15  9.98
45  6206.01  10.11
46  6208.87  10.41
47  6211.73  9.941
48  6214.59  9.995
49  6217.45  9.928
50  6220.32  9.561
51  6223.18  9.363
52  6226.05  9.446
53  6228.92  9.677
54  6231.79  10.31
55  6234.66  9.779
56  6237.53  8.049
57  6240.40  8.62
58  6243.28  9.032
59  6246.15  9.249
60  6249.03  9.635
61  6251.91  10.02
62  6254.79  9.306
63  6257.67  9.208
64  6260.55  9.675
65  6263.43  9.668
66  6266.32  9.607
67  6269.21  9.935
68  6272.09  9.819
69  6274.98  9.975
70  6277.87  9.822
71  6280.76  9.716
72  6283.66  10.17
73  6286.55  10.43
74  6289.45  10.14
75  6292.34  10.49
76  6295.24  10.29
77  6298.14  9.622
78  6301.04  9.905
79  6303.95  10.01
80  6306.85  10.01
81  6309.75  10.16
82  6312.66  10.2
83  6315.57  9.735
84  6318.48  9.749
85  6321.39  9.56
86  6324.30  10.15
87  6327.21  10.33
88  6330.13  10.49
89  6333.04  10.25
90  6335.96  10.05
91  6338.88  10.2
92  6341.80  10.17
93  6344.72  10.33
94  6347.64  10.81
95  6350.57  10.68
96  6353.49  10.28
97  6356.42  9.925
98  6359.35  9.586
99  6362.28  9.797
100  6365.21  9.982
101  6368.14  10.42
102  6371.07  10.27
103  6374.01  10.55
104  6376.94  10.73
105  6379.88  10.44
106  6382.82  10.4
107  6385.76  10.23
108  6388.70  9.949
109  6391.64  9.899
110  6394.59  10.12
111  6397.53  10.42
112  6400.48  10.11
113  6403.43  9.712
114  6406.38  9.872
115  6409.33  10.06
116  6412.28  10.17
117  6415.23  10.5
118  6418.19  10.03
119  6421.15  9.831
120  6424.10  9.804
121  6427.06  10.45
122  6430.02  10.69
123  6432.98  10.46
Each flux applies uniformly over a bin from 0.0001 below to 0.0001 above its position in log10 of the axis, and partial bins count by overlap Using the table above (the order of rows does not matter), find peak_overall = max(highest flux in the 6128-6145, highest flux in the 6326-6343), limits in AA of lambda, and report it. 11.1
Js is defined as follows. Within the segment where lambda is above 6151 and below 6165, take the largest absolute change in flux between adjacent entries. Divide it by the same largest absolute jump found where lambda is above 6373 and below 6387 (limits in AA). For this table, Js 2.7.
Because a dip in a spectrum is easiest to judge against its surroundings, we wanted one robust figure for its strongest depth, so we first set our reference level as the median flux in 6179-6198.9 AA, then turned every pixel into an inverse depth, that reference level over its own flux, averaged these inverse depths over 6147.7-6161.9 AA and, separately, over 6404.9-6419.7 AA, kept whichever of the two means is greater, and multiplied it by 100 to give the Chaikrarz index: 101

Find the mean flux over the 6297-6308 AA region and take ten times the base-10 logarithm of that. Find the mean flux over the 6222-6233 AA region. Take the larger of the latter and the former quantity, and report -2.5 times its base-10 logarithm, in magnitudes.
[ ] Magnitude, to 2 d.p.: -2.49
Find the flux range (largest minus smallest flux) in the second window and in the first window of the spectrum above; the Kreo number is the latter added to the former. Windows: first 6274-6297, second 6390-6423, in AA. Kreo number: 1.6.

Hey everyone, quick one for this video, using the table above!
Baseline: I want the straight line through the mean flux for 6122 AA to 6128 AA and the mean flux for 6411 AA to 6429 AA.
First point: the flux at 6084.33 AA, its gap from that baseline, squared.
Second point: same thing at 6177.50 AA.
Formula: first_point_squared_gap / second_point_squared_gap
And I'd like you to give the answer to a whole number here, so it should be 0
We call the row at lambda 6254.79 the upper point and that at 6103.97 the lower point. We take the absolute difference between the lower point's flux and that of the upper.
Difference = 1.1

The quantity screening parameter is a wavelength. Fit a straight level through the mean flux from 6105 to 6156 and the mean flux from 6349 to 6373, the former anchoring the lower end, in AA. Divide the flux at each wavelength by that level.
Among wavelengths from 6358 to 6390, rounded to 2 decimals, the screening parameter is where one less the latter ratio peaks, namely 6359.35 AA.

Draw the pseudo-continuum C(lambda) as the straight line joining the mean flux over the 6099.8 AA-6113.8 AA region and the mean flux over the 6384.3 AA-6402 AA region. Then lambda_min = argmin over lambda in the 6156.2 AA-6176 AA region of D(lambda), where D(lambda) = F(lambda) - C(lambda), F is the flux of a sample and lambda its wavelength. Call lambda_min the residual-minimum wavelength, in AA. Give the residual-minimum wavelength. 6160.45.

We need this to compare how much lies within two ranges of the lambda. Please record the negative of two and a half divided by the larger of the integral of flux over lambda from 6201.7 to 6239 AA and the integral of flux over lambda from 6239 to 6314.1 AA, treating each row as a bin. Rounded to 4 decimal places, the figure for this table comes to -0.0034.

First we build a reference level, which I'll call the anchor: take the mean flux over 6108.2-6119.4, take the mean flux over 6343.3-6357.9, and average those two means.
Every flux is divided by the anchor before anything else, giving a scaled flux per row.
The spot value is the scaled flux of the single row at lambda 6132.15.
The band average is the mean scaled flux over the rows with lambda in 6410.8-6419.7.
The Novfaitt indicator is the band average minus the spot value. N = -0.063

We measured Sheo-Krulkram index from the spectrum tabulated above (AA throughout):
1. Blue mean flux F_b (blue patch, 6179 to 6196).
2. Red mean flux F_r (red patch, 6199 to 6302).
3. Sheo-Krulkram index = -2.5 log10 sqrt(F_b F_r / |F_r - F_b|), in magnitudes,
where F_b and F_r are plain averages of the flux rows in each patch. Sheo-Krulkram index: -3.18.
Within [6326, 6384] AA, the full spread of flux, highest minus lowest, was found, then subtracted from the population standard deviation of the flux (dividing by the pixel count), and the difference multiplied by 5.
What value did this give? -4.6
